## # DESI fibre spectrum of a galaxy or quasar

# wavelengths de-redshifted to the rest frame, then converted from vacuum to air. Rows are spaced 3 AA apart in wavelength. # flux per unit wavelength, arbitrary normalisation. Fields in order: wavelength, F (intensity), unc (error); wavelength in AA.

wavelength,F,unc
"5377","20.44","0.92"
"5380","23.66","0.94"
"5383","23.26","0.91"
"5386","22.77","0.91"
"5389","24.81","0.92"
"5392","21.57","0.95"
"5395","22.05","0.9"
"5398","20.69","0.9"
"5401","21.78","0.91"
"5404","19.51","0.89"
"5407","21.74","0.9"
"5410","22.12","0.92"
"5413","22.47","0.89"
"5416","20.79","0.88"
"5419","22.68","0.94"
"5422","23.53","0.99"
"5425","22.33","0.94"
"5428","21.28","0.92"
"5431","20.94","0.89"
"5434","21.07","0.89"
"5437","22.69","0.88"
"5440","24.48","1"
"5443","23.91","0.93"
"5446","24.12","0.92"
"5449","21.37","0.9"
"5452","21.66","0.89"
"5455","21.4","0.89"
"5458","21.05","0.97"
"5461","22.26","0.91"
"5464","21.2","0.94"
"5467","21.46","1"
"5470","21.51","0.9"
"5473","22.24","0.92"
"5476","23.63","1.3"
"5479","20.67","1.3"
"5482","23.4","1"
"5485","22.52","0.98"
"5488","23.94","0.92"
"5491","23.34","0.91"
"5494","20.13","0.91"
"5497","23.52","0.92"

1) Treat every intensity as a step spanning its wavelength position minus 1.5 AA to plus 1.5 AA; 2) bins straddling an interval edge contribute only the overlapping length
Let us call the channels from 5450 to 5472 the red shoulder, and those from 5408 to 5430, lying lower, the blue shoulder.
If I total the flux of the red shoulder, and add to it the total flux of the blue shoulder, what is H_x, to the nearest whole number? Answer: 306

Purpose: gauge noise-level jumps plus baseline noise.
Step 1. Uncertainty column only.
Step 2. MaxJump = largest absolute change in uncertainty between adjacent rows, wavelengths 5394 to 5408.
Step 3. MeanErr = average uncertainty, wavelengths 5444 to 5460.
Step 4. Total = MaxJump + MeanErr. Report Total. 0.93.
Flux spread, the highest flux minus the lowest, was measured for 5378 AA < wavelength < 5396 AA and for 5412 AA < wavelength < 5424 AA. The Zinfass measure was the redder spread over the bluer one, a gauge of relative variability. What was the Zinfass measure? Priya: 0.85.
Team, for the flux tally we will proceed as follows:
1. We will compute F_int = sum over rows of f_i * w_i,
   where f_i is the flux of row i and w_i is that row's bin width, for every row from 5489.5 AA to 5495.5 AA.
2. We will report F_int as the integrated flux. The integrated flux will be 130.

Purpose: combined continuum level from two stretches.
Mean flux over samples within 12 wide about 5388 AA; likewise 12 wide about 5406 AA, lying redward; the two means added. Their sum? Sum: 44.4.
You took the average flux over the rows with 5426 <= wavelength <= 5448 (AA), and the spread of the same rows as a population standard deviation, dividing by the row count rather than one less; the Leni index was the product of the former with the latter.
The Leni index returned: 32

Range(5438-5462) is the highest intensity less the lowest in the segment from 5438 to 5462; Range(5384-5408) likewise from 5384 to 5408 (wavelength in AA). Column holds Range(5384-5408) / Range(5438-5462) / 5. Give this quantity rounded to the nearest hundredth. 0.31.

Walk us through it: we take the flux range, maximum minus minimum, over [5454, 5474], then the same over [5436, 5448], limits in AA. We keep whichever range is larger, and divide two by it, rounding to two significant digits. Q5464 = 1.1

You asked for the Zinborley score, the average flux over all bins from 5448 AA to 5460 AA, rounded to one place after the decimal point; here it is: 21.4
